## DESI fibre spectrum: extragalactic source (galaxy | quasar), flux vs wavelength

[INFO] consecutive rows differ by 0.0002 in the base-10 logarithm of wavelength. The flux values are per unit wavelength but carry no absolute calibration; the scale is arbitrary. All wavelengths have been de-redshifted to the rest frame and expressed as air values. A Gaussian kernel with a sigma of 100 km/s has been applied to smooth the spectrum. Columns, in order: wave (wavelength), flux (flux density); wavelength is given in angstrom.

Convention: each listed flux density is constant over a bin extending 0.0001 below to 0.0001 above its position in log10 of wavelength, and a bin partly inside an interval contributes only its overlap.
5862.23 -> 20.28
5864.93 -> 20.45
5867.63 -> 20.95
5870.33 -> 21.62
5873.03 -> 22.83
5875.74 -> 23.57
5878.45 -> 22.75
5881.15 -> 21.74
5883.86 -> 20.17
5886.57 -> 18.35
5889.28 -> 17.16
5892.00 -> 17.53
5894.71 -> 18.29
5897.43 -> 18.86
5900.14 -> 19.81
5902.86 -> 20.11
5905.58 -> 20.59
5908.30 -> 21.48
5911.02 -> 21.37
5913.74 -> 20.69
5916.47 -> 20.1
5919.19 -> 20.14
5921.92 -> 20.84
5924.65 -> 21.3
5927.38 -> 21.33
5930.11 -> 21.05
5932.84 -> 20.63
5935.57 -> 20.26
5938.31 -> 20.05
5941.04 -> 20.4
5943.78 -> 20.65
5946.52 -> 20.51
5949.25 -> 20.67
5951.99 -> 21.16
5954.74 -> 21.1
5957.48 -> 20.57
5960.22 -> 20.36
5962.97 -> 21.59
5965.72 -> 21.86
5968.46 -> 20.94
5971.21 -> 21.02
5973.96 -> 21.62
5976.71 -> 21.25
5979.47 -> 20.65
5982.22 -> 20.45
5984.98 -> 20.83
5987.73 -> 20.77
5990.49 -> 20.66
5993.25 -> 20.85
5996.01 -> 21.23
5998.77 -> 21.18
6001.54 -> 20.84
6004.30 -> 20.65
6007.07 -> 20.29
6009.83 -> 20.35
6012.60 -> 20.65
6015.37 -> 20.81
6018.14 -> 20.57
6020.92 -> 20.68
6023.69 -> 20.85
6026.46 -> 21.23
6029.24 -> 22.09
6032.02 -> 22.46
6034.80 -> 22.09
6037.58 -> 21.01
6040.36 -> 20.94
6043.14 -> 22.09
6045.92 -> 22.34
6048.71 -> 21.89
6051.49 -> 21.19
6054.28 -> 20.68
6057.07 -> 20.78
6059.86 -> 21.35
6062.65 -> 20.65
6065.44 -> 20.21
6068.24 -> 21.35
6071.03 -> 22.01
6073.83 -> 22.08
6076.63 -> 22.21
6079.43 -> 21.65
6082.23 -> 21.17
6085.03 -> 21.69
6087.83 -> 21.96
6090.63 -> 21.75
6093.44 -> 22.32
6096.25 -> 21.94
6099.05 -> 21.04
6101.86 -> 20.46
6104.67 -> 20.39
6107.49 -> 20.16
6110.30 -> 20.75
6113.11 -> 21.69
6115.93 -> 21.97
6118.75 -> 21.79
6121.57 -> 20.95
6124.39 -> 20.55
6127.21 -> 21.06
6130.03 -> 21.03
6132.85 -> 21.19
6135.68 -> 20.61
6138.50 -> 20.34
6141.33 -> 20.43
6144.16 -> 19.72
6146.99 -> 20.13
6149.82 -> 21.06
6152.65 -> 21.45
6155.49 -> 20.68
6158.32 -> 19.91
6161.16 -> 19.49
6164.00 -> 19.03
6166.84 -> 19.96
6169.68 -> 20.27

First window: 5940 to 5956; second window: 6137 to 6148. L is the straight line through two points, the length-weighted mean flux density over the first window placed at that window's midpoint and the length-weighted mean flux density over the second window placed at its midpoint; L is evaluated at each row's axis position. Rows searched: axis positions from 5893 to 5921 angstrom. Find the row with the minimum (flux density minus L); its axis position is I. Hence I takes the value 5894.71 angstrom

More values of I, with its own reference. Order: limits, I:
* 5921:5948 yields 5938.31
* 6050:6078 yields 6065.44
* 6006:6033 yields 6007.07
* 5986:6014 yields 6007.07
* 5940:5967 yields 5941.04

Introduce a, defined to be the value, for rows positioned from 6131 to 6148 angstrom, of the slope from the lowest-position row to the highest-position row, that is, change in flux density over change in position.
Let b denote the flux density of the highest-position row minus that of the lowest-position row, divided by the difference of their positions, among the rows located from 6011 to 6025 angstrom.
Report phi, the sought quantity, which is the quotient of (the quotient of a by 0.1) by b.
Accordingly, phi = -42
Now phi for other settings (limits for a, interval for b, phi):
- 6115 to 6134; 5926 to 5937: 4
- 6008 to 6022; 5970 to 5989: -20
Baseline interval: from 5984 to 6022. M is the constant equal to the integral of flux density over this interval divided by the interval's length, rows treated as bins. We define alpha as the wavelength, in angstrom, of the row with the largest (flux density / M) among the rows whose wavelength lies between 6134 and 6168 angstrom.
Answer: 6152.65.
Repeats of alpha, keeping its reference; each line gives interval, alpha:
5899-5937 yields 5908.30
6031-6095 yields 6032.02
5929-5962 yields 5951.99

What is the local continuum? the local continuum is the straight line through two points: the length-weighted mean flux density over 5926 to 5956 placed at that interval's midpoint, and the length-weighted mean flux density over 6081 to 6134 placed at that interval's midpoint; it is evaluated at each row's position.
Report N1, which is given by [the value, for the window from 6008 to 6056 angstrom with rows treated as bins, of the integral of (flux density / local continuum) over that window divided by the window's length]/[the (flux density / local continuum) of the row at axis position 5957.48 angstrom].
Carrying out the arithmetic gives 1.02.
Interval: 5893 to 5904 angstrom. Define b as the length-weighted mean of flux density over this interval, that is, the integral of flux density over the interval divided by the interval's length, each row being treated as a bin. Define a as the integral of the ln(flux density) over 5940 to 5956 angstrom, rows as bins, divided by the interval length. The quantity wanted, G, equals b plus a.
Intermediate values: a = 3.032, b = 19.20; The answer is 22.2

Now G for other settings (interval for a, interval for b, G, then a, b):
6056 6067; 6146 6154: 24.0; 3.032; 20.93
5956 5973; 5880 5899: 21.9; 3.049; 18.85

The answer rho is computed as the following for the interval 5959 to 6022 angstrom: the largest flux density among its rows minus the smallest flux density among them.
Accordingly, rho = 1.6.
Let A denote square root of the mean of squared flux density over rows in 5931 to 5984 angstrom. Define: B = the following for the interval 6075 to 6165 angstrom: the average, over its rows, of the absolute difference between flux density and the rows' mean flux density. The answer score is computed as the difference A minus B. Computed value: 20.2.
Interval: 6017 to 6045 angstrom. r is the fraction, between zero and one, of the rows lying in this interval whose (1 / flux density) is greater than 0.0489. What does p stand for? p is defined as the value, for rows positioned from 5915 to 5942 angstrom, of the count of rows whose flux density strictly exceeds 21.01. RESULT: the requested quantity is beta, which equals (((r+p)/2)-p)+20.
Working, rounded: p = 3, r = 0.00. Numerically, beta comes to 18.5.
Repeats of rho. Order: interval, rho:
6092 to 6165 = 3.3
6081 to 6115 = 2.2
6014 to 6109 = 2.3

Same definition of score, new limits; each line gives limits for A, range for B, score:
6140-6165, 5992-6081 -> 19.7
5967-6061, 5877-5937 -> 20.1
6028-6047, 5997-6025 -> 21.7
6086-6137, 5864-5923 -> 20.0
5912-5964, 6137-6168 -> 20.2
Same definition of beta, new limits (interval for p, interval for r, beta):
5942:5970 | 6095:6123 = 18.1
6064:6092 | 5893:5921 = 15.8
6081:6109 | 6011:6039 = 16.5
